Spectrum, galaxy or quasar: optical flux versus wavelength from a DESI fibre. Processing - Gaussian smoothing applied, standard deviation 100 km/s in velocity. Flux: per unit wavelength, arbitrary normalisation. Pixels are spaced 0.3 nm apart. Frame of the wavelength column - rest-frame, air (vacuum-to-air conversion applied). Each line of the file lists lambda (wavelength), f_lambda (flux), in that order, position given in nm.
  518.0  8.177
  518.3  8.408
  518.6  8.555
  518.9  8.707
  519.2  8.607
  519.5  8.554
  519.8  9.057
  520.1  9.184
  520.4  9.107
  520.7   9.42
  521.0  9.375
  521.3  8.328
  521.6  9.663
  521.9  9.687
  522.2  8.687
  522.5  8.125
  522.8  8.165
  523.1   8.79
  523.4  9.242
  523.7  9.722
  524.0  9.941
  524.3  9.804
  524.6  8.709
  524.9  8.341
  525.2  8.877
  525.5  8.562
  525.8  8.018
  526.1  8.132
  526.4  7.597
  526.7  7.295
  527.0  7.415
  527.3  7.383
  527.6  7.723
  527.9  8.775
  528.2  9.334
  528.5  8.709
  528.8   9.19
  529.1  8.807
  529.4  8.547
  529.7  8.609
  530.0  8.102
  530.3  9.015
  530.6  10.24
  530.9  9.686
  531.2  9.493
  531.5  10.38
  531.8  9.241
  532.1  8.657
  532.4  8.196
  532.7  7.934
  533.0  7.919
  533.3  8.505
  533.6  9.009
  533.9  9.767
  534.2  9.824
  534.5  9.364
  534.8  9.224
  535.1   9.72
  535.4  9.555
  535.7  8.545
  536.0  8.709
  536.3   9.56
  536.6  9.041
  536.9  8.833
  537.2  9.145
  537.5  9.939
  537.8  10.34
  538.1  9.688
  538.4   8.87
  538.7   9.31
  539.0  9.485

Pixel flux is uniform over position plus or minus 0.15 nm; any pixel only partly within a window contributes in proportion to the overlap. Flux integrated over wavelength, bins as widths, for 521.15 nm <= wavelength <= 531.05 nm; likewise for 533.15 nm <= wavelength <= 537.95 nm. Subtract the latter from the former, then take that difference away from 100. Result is 59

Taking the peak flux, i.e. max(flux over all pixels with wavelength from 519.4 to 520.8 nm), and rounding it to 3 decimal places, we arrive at 9.420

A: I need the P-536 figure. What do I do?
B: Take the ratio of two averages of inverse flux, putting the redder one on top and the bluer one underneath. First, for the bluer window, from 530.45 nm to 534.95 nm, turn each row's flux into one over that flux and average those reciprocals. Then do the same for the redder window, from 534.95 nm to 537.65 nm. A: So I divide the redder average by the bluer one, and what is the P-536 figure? 0.988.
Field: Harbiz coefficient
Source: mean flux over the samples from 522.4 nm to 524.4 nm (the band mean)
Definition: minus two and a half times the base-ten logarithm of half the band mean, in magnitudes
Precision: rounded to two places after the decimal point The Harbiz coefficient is -1.65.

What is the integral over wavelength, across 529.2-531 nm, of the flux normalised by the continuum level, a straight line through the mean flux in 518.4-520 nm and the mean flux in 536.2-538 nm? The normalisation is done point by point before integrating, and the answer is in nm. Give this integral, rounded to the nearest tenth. 1.8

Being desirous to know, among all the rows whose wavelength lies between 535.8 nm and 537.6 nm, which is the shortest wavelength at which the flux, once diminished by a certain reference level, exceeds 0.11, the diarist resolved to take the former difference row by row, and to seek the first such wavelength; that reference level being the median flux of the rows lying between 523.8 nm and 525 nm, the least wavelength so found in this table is 536.3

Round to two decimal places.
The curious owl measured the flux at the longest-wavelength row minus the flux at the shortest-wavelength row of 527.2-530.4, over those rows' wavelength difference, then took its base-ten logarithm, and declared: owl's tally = -0.26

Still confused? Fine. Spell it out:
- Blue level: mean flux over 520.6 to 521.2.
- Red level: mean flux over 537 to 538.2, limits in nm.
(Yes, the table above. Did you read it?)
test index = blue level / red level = 0.96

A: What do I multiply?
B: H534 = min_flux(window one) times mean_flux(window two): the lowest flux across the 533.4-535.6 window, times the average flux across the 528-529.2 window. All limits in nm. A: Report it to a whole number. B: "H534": 81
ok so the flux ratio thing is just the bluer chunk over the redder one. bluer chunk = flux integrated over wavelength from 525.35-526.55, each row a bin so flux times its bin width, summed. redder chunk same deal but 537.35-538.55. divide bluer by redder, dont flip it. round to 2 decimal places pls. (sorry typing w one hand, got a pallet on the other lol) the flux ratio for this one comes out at 0.83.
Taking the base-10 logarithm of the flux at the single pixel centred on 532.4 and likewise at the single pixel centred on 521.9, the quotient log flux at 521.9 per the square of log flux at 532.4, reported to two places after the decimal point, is 1.18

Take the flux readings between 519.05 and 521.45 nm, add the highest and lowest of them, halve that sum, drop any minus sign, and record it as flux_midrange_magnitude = 8.9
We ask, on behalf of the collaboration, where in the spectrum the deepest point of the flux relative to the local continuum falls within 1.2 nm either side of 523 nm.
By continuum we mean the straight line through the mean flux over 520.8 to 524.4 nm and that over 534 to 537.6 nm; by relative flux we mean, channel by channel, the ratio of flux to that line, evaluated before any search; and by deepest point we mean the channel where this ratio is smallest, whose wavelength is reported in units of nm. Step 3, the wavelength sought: 522.5 nm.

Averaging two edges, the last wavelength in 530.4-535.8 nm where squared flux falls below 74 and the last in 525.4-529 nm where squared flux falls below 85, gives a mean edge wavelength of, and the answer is 532.25 nm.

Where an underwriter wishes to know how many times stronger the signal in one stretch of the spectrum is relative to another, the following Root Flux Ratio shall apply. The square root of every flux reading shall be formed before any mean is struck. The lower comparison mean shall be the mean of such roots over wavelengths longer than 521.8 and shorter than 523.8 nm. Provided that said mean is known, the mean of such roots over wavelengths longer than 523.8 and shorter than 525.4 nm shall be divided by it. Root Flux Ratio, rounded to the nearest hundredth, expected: 1.01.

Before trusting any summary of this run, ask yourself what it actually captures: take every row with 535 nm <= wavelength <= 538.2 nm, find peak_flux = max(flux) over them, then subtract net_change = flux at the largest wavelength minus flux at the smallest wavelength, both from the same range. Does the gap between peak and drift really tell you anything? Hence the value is 10.4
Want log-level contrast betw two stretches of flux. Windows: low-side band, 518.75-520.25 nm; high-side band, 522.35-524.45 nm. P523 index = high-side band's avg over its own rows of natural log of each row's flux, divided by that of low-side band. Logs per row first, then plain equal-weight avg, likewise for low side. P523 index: 1.01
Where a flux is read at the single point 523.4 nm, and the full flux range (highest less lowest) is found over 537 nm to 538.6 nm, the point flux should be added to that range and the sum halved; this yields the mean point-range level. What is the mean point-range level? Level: 5.4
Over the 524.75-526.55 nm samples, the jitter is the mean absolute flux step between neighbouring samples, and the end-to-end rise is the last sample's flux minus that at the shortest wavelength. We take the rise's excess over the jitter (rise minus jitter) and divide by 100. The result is -0.012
